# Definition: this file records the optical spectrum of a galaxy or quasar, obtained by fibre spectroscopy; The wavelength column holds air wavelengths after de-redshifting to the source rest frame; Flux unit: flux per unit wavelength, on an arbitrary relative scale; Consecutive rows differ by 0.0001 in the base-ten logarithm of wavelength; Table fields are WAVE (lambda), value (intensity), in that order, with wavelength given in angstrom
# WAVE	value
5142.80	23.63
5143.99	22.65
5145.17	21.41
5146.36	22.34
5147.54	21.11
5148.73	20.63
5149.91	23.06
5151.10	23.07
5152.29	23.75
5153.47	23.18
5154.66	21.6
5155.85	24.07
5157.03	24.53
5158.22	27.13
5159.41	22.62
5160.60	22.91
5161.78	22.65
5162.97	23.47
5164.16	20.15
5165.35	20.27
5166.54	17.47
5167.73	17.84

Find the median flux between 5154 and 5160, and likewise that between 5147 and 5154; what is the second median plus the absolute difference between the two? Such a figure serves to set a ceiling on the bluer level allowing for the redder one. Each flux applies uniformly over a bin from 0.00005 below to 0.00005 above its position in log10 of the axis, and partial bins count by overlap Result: 24.1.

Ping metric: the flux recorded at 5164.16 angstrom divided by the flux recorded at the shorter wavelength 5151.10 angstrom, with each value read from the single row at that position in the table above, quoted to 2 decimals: 0.87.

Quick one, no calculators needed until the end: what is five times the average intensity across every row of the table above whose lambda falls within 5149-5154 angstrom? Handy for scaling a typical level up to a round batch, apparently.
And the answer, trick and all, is 116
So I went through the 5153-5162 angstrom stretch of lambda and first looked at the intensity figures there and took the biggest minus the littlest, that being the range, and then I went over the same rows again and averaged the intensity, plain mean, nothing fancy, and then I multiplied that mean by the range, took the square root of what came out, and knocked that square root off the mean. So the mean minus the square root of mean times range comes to 12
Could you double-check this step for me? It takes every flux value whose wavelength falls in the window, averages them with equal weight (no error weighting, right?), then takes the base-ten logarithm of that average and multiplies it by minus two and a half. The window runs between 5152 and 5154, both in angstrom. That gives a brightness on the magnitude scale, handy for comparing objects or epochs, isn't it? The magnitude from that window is -3.43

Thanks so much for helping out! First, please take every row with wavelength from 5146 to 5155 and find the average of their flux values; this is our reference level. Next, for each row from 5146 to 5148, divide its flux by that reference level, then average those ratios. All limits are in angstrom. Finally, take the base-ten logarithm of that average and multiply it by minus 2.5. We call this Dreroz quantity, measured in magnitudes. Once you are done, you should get 0.030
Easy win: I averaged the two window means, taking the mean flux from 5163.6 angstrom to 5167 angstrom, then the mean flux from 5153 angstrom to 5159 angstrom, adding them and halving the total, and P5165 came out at 21.7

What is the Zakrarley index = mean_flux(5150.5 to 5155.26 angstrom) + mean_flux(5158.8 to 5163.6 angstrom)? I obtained 45.8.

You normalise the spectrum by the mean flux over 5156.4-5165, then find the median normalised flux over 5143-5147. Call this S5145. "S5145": 0.96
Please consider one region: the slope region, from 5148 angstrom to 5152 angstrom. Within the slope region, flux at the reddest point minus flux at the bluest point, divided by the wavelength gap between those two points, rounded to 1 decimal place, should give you 1.0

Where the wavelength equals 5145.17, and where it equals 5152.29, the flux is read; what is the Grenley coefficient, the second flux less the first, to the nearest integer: 2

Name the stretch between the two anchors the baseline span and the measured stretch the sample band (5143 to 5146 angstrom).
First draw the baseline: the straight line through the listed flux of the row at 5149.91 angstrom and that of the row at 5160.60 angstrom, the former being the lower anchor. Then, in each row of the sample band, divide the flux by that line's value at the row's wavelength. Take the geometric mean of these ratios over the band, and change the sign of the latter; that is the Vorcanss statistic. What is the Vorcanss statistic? -0.95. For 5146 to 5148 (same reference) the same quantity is -0.94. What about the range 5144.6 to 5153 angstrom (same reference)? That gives -0.96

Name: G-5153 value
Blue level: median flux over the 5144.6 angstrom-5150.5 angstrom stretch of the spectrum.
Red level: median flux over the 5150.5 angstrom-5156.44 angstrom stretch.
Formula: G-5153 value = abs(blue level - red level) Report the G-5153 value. 1.8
